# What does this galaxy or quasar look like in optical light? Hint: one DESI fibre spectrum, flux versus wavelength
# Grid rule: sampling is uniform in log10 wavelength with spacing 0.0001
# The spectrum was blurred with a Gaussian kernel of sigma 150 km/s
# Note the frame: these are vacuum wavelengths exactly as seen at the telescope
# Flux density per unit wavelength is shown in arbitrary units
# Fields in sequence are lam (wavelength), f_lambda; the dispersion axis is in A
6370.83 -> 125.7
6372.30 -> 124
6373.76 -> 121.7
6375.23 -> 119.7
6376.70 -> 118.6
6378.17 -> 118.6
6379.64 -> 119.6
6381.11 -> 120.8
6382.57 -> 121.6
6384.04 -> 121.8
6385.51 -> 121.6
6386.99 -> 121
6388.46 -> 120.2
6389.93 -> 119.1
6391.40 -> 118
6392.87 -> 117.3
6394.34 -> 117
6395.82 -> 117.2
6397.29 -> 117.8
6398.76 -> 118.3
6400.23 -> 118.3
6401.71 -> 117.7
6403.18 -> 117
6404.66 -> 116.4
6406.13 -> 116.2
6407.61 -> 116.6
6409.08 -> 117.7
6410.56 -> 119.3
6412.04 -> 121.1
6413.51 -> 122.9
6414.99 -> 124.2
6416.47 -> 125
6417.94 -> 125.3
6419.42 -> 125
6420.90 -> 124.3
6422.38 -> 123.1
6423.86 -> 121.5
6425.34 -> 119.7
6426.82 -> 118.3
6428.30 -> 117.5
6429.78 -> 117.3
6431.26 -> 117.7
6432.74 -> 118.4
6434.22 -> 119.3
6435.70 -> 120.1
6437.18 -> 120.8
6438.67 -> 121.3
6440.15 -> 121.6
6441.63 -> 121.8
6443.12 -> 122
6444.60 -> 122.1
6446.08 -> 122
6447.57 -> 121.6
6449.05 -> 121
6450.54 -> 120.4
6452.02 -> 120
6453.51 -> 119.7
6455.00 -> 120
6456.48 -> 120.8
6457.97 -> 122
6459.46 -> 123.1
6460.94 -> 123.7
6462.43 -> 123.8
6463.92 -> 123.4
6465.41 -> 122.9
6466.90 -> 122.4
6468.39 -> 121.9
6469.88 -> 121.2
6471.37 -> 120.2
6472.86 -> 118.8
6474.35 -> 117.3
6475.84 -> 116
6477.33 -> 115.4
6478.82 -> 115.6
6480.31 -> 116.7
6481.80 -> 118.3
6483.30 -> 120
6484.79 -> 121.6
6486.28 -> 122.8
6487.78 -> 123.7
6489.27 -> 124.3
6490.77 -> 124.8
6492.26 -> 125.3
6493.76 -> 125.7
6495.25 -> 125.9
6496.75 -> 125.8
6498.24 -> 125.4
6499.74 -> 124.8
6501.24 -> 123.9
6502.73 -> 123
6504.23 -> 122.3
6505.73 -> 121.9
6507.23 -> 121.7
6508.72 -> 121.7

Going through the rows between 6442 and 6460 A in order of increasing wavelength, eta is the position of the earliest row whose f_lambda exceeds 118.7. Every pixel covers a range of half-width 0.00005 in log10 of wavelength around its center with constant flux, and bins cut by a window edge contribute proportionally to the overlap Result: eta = 6443.12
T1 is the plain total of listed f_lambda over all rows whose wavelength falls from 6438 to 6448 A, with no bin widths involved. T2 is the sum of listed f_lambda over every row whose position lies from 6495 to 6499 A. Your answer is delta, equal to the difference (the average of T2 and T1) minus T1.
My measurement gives -238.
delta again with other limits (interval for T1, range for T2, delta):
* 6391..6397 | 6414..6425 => 199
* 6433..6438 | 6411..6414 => -58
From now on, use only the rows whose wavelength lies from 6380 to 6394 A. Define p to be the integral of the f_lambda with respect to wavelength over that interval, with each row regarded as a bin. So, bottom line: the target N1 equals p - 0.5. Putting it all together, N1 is 1681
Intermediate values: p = 1681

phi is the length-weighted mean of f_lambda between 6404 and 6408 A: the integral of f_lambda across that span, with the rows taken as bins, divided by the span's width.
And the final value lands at 116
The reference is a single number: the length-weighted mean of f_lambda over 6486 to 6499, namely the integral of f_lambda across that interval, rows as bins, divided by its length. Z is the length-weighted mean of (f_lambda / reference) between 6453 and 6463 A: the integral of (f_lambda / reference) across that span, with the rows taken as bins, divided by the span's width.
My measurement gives 0.976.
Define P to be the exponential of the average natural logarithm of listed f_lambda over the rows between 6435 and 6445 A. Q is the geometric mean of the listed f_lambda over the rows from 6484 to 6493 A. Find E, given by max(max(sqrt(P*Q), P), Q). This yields 124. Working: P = 121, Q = 124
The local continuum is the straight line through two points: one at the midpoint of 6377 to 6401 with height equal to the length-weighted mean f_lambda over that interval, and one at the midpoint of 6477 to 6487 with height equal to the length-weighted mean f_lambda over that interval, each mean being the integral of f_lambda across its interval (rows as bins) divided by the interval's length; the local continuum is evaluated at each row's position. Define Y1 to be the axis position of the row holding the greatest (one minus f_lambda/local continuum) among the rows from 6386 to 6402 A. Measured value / 6394.34 A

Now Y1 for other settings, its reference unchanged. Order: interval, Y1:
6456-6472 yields 6471.37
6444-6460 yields 6453.51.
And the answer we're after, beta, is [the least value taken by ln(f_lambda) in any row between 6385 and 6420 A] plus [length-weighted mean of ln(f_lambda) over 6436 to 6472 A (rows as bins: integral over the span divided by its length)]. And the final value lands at 9.56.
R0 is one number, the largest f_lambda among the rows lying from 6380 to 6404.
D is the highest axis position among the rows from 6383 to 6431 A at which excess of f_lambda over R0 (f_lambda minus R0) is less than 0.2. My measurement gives 6429.78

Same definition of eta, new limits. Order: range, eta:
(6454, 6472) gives 6455.00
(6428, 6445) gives 6434.22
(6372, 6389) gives 6372.30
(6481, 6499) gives 6483.30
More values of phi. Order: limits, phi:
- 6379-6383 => 121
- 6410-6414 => 121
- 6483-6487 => 122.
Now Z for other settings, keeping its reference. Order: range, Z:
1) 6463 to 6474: 0.972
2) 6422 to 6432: 0.954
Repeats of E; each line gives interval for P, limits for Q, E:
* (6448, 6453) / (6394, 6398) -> 120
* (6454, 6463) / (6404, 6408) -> 122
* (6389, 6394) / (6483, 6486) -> 121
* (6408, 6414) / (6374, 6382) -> 120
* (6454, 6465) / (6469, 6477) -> 122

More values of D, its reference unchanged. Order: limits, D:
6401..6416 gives 6412.04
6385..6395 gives 6394.34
